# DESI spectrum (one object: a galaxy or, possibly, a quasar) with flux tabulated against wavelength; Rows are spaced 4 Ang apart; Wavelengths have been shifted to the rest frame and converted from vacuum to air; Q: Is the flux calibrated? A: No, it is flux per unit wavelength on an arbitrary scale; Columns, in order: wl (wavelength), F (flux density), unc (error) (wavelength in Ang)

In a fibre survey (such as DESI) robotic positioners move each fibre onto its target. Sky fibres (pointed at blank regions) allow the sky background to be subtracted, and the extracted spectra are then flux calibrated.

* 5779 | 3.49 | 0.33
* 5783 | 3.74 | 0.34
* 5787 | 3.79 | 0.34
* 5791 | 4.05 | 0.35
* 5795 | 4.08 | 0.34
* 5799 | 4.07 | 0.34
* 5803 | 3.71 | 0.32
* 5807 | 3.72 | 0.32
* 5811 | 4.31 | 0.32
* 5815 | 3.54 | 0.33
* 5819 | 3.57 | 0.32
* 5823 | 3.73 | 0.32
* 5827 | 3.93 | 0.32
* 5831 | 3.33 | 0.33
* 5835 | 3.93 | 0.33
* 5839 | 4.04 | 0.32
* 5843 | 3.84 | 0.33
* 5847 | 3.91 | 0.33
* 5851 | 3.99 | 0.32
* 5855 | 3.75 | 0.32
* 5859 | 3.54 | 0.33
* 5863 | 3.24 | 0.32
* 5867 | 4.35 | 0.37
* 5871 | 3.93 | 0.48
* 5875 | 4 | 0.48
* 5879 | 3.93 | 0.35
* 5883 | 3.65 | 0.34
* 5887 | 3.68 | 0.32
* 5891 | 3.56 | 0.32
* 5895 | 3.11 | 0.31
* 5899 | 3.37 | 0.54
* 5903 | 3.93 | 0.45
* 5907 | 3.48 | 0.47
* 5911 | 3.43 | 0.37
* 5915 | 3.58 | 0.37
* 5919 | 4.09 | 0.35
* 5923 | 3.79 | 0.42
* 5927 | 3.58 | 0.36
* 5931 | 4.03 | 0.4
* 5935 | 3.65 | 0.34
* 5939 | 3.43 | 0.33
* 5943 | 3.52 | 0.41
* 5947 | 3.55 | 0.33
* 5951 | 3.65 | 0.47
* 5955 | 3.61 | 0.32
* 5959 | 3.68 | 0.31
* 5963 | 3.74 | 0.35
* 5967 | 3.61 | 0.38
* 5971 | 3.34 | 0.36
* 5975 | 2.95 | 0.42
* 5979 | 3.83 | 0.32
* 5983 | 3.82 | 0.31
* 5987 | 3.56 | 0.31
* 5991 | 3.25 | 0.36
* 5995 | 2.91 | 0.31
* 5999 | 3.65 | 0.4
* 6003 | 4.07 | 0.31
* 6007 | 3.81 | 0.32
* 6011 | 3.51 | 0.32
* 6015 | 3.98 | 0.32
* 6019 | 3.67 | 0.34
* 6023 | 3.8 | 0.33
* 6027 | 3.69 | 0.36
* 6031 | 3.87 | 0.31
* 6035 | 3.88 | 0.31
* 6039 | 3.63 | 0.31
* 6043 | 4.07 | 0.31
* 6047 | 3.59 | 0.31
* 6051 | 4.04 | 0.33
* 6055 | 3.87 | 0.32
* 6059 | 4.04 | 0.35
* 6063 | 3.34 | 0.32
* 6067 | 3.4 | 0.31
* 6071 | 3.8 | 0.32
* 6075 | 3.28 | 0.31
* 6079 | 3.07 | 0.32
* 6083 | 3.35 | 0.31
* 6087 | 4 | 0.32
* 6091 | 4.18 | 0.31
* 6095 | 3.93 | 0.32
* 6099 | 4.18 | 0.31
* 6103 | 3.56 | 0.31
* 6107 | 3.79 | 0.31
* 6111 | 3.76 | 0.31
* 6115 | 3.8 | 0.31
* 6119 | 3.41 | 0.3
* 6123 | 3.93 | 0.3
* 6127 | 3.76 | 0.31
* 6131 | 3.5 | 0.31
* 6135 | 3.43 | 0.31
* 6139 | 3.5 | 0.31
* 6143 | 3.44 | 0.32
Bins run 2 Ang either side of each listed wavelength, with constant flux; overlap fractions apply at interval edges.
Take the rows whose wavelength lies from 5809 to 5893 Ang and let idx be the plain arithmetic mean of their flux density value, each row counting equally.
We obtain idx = 3.80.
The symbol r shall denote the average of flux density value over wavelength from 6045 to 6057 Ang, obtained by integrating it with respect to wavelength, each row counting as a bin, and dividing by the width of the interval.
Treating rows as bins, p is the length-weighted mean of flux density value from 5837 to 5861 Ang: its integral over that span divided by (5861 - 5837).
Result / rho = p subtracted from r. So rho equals 0.0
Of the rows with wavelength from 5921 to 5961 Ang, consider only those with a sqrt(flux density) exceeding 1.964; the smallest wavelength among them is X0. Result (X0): 5931 Ang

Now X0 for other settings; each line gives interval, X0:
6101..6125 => 6123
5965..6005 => 6003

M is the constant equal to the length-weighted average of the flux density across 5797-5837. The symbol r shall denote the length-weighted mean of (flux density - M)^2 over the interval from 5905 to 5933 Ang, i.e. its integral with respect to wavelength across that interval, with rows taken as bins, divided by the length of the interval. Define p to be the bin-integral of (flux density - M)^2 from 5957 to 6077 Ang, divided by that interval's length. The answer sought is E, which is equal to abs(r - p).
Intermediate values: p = 0.11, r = 0.07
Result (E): 0.041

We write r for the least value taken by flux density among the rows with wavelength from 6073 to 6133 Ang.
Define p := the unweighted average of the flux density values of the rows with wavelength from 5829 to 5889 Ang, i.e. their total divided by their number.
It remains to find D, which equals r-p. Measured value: -0.74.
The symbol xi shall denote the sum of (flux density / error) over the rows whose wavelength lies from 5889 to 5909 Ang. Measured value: 44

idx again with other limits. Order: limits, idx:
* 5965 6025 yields 3.58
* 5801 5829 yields 3.79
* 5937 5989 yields 3.56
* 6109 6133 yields 3.69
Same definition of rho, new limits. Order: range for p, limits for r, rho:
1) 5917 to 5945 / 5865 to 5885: 0.2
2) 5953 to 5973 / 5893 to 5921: 0.0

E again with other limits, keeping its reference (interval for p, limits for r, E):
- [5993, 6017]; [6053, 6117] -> 0.050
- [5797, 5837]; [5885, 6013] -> 0.043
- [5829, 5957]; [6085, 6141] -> 0.019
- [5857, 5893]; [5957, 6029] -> 0.033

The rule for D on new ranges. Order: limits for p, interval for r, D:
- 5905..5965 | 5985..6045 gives -0.74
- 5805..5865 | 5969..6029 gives -0.85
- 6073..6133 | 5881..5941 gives -0.59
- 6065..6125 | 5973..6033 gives -0.79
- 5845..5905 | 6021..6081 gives -0.66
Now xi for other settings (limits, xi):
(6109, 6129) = 61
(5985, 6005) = 52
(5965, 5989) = 62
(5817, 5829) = 35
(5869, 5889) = 50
